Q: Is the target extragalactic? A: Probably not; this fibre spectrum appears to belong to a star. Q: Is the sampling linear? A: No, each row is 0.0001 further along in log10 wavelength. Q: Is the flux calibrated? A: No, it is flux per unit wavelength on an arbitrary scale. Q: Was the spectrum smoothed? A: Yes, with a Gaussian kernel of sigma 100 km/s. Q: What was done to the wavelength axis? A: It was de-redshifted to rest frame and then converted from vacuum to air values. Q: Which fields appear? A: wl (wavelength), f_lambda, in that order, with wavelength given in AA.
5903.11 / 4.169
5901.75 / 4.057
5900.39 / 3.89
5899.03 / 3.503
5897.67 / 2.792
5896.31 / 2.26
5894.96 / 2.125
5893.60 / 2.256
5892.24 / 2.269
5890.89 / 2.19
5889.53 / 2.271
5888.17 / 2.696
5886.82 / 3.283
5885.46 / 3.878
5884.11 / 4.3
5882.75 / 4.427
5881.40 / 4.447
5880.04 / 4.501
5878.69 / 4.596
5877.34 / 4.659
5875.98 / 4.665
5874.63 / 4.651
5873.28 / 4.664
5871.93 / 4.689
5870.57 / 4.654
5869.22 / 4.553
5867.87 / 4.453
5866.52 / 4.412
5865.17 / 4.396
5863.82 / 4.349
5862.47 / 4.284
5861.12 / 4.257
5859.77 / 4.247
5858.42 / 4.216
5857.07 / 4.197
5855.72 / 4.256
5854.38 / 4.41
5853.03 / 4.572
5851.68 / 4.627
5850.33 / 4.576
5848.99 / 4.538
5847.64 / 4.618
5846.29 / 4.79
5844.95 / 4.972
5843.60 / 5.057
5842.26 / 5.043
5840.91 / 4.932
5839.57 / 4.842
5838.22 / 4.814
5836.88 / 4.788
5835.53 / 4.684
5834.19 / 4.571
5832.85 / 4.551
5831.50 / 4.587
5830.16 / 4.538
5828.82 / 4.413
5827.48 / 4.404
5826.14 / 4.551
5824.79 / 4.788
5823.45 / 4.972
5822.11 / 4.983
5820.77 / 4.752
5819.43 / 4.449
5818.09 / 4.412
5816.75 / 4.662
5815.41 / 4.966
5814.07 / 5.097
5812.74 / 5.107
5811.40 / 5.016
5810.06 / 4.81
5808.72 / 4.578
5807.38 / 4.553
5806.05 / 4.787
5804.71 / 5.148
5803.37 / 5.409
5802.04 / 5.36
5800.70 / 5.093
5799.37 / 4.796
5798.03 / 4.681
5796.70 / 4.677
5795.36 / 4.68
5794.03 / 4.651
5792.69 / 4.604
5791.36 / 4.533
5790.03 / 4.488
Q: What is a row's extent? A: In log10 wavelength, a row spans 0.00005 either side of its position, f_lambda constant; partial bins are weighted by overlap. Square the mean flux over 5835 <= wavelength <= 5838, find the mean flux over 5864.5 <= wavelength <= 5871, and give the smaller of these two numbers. 4.49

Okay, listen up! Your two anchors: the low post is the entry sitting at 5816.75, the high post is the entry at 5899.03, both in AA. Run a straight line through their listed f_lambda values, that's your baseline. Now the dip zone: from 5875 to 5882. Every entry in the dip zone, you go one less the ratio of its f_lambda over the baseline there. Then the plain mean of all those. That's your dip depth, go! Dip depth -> -0.21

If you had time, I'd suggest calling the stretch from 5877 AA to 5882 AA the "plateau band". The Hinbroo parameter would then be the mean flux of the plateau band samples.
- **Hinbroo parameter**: 4.55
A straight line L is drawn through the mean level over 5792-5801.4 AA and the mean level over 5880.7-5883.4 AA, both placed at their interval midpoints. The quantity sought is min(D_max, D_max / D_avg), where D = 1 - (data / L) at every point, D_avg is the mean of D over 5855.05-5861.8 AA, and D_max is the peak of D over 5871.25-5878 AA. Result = -0.7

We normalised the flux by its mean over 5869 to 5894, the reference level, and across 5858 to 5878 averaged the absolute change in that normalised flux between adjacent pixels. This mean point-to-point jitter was 0.010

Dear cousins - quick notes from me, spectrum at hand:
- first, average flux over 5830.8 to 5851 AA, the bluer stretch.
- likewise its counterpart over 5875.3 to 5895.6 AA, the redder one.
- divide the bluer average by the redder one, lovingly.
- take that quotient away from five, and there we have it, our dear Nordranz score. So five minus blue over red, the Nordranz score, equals 3.6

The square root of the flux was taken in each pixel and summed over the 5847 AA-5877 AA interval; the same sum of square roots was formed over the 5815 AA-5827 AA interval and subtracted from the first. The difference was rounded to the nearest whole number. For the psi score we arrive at 27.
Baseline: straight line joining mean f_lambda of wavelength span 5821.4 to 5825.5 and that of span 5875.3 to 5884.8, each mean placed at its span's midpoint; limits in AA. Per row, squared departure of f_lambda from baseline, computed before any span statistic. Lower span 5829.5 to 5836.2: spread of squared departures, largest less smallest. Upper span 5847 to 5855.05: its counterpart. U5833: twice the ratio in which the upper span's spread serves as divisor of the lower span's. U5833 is 2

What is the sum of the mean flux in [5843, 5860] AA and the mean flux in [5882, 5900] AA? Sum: 7.5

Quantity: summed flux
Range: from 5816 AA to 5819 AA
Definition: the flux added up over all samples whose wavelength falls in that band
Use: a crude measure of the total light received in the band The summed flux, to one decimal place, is 9.1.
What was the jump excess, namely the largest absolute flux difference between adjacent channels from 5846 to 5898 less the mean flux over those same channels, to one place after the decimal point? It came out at -3.4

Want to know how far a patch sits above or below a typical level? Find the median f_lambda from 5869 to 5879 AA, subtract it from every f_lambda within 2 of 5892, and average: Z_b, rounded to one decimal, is -2.4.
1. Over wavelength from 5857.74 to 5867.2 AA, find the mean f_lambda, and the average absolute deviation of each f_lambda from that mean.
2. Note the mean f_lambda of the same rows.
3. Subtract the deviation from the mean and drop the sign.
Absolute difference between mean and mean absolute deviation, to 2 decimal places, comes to 4.24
